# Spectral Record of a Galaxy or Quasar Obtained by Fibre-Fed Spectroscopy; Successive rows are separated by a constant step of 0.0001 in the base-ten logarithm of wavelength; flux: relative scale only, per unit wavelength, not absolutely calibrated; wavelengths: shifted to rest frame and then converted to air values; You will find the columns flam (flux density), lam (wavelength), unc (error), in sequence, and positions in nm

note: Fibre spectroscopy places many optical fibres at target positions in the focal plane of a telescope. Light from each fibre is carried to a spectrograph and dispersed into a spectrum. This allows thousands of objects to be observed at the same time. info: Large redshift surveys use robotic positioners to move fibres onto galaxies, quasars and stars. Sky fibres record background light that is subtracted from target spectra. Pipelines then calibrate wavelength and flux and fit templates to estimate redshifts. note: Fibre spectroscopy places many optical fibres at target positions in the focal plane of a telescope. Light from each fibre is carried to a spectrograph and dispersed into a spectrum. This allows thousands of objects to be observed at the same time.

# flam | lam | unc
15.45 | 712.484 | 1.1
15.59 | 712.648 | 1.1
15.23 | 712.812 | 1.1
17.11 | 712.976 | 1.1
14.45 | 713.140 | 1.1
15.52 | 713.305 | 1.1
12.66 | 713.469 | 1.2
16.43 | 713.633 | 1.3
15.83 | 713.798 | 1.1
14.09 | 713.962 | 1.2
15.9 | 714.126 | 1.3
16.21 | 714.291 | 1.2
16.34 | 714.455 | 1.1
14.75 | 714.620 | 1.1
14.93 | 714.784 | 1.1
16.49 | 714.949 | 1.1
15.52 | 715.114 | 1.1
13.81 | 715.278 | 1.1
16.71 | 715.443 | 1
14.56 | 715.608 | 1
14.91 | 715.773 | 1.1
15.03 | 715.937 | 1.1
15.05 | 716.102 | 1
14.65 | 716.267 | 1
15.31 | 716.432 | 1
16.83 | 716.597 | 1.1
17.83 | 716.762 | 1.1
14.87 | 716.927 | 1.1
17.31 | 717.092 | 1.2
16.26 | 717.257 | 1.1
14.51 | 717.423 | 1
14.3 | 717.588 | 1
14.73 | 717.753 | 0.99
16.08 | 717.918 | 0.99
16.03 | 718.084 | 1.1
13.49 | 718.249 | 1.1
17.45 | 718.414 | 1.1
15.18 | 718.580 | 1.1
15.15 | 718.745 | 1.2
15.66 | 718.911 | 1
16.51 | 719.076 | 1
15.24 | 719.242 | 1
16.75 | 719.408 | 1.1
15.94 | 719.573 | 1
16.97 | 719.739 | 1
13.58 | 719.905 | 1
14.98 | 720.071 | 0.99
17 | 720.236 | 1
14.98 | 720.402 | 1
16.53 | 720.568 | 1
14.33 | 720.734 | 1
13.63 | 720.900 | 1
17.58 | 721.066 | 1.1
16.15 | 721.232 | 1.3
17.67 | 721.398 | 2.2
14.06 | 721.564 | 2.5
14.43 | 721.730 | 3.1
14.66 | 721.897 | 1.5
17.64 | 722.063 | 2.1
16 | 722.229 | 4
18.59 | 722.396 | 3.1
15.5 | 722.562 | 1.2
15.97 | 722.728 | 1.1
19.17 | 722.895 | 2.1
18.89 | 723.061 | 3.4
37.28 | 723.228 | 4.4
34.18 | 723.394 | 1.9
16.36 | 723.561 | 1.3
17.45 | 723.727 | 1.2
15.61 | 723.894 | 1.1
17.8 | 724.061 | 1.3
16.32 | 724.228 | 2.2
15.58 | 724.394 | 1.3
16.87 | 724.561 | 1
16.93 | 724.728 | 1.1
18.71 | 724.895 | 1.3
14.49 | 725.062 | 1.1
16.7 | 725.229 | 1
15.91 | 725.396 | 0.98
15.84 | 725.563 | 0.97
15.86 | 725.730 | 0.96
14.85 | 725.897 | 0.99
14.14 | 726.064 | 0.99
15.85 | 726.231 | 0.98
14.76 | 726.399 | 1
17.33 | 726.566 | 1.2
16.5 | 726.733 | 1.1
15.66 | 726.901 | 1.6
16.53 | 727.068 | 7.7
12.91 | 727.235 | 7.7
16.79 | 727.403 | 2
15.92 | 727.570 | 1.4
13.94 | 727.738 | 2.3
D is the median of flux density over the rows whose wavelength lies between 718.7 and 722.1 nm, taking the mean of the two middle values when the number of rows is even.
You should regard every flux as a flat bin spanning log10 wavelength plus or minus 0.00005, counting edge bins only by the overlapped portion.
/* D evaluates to 15.66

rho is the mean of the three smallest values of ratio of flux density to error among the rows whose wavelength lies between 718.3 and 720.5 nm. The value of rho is 13.3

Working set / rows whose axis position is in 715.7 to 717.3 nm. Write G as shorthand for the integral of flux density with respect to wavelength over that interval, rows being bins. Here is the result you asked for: 25.3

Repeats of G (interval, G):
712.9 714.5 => 24.7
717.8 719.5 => 26.8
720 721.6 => 25.2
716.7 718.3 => 24.9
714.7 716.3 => 24.3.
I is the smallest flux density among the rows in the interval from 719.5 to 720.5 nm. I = 13.58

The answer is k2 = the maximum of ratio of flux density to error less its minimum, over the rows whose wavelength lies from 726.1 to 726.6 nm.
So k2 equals 2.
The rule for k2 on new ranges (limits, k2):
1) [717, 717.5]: 0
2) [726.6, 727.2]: 13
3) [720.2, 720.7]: 2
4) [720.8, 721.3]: 4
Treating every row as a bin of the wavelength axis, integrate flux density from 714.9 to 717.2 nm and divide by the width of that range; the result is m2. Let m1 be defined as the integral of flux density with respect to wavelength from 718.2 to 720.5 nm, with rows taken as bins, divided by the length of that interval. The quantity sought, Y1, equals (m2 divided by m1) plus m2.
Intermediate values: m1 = 15.67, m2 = 15.6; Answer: 16.6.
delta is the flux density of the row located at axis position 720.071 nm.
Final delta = 14.98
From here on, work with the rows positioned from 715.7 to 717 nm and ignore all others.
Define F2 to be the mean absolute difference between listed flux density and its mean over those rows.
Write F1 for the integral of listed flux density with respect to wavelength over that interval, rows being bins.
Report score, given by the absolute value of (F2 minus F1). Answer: 19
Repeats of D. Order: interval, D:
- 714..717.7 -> 15.18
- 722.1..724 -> 17.45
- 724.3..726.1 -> 15.86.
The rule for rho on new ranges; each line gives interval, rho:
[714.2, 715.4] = 13.2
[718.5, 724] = 4.7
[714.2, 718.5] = 12.7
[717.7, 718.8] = 12.9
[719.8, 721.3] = 13.2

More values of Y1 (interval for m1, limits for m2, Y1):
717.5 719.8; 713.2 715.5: 16.3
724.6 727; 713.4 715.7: 16.3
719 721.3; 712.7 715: 16.4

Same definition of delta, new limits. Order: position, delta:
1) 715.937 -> 15.03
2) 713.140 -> 14.45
